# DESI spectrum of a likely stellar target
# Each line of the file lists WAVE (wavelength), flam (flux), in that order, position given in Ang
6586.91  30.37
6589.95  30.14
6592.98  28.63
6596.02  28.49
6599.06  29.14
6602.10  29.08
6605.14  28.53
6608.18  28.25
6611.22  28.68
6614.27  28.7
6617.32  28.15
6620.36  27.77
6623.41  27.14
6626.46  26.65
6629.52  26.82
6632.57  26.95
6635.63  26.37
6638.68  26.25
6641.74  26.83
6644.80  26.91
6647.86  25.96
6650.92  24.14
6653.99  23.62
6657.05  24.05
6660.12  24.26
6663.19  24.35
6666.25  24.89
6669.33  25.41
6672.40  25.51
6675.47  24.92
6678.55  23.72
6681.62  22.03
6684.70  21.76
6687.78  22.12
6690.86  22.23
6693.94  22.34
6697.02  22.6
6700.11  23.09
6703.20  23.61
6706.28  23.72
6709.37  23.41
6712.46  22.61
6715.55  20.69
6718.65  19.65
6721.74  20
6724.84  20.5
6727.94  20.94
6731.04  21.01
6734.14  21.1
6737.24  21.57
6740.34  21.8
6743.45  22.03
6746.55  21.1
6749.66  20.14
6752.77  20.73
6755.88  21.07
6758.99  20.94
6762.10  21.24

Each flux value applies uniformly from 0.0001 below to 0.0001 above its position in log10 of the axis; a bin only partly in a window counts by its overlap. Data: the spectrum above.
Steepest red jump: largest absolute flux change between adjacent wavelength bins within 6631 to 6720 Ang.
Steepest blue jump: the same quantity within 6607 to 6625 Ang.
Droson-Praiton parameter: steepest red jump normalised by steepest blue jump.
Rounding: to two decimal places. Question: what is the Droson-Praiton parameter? 3.05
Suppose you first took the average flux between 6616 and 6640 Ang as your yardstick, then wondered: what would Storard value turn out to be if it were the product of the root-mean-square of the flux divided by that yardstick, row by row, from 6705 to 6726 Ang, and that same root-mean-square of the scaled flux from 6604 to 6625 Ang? 0.83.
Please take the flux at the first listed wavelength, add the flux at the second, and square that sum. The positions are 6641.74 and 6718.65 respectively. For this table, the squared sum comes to 2160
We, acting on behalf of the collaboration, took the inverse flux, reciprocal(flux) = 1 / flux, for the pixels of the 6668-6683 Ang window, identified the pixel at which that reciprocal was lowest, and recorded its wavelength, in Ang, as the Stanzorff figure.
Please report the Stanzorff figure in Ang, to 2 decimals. 6672.40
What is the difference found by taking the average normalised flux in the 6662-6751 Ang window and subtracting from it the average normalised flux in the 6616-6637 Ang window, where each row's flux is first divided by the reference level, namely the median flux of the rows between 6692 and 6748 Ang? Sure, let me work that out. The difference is -0.219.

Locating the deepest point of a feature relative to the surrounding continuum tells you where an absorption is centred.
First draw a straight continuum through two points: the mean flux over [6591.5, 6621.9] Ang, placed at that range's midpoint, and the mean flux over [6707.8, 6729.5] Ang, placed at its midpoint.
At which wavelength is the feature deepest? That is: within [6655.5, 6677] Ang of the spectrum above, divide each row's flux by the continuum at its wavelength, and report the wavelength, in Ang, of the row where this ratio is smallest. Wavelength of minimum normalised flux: 6657.05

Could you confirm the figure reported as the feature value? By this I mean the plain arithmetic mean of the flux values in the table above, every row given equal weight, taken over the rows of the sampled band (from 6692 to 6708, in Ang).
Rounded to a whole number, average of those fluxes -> 23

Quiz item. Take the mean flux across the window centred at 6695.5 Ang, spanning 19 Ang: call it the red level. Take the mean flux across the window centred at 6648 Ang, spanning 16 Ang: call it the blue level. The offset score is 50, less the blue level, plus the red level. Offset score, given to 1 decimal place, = 47.2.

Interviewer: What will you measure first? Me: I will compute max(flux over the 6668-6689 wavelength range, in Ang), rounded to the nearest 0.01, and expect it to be 25.51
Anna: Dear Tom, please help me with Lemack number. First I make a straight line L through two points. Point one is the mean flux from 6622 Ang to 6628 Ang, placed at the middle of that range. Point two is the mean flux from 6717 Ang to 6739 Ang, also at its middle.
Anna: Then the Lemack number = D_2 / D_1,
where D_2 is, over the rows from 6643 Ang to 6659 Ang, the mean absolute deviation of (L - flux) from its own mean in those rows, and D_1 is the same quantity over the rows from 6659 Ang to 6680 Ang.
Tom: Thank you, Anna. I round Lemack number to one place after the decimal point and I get 1.5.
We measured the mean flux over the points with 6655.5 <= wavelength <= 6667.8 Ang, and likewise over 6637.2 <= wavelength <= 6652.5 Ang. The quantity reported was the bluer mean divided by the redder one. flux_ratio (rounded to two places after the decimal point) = 1.07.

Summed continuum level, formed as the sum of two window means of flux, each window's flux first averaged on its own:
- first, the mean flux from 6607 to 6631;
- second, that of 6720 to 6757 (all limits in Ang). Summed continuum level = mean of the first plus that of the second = 49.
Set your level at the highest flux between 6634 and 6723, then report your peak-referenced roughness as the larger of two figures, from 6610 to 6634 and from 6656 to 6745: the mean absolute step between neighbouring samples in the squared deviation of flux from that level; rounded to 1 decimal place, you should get 4.2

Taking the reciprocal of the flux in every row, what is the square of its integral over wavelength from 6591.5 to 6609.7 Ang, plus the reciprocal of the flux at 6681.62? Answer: 0.45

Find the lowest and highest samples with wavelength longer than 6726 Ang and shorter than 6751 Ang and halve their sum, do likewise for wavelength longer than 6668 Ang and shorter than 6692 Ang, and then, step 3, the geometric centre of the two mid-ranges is 22.3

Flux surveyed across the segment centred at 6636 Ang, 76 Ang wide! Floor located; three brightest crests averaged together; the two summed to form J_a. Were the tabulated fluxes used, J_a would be 53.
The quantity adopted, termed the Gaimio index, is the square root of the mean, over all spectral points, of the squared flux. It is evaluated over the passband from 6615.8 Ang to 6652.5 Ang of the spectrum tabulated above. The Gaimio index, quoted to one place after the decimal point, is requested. 26.7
